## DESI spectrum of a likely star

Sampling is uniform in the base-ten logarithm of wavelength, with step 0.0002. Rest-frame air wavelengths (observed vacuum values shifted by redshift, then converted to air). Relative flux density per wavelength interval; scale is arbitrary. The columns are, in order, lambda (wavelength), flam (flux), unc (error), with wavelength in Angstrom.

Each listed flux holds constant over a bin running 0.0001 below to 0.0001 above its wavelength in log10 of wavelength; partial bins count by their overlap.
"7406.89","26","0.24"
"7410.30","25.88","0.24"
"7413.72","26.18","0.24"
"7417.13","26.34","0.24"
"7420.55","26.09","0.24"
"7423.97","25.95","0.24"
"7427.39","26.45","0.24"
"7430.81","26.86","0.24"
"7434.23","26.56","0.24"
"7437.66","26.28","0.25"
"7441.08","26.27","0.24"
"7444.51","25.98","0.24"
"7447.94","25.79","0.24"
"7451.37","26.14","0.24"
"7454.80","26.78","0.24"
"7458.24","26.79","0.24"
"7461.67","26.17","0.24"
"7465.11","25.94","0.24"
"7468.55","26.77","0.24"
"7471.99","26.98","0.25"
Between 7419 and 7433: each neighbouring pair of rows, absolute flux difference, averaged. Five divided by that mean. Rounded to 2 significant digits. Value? 14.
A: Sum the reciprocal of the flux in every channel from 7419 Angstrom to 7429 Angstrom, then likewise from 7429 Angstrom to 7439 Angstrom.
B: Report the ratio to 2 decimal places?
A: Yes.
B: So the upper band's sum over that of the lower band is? 0.98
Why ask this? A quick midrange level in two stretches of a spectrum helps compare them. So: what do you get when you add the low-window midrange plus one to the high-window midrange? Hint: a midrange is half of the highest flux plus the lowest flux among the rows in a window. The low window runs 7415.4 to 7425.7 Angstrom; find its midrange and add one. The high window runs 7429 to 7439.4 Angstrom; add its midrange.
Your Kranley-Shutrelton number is 53.7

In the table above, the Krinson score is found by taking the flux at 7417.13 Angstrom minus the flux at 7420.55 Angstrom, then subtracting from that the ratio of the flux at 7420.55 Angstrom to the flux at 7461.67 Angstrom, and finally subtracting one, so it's -1.75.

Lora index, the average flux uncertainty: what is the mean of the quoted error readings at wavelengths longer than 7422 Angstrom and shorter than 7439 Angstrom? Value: 0.242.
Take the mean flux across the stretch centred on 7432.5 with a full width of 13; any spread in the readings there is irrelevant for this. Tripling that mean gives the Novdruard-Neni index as 79.6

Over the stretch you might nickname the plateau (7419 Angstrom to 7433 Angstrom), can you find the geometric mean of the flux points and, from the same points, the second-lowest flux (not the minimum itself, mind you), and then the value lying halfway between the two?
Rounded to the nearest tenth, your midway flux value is 26.2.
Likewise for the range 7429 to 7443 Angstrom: 26.4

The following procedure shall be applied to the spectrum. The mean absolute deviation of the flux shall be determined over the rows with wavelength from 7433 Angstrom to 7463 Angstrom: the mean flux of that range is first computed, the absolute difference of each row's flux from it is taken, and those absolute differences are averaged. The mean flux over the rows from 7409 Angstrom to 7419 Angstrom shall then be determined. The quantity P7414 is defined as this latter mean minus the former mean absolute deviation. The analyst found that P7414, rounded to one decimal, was 25.9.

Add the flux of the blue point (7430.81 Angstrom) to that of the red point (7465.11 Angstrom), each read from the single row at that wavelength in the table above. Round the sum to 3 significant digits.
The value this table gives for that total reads 52.8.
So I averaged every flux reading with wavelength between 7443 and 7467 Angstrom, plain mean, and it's 26.2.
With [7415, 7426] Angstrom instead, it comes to 26.1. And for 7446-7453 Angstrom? 26.0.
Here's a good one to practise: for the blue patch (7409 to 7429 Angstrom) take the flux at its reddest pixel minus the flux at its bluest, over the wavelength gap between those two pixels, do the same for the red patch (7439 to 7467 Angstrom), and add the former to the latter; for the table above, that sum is 0.02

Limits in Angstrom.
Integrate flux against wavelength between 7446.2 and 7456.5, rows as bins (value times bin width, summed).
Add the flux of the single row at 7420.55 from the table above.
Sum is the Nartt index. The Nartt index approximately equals 296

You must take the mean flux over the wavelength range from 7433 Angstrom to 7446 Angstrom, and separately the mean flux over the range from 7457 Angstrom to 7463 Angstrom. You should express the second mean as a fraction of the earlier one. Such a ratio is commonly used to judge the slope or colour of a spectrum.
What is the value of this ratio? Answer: 1.01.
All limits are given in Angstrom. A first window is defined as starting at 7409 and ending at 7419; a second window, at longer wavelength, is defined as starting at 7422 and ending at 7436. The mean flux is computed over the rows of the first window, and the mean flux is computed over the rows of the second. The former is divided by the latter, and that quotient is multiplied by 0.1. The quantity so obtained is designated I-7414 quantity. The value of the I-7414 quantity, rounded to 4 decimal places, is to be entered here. 0.0988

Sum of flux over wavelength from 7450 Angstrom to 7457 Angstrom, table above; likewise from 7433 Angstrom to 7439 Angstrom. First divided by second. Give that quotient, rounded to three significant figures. 1.00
